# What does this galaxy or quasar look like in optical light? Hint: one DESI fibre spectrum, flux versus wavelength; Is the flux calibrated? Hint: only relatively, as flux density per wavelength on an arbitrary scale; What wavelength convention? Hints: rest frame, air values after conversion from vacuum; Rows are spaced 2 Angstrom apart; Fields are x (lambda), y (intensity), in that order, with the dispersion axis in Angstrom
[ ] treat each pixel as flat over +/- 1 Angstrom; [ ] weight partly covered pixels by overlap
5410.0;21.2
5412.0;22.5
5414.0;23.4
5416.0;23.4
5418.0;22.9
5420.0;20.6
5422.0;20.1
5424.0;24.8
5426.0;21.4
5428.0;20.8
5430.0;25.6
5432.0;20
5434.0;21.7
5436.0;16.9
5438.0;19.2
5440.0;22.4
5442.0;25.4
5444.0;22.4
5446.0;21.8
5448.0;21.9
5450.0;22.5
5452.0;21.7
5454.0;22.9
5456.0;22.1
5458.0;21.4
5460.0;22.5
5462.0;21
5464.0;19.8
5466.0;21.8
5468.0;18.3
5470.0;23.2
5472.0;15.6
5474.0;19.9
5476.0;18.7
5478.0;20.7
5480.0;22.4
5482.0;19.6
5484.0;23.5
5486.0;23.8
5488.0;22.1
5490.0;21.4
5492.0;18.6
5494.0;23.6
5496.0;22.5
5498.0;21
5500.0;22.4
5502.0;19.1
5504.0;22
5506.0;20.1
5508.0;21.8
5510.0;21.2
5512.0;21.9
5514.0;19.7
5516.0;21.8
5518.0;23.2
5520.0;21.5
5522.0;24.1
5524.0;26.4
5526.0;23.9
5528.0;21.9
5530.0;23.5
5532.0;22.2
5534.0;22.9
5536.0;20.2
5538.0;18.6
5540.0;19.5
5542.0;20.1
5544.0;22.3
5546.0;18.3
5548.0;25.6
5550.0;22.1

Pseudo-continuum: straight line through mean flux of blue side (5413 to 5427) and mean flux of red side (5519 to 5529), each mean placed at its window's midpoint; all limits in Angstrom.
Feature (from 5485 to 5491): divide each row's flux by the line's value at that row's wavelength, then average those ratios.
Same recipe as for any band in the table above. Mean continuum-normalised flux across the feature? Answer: 0.97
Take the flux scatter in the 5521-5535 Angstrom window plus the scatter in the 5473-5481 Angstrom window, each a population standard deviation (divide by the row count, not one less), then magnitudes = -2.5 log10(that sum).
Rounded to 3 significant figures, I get -1.09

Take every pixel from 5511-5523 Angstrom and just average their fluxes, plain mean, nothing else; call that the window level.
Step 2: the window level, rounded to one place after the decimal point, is 22.0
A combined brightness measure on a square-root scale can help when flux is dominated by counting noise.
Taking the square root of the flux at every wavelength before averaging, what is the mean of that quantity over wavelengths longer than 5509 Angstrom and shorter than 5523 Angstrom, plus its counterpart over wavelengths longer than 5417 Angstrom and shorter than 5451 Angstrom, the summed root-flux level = 9.34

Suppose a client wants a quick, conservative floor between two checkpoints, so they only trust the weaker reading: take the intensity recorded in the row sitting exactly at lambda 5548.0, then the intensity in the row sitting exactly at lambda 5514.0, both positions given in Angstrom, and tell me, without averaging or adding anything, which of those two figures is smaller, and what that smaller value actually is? 19.7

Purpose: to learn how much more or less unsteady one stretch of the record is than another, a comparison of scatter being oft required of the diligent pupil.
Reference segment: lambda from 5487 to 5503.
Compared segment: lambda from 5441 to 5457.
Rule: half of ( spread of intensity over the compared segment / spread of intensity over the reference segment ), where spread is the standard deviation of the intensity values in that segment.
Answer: 0.35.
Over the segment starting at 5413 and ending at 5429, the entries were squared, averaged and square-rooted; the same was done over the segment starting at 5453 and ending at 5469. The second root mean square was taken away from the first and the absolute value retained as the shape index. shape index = 1.0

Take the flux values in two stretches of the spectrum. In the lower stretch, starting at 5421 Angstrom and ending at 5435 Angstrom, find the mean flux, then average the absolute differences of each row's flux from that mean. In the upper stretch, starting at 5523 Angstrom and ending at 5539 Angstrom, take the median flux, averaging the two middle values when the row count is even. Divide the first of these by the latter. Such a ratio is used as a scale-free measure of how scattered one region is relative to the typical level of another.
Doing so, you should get 0.080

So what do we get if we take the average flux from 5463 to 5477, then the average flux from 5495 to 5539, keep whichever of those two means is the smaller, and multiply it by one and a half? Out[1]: 29.4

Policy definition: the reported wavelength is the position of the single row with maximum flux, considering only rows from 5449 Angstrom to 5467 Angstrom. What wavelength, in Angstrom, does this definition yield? 5454.0 Angstrom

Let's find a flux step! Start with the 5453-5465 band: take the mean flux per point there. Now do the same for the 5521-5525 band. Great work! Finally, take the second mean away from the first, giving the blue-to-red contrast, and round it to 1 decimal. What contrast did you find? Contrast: -3.6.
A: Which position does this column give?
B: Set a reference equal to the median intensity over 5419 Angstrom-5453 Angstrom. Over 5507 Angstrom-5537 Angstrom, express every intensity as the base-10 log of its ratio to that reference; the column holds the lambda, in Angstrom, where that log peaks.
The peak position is 5524.0 Angstrom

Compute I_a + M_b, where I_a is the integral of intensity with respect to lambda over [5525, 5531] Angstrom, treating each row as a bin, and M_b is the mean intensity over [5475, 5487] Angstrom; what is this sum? 160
